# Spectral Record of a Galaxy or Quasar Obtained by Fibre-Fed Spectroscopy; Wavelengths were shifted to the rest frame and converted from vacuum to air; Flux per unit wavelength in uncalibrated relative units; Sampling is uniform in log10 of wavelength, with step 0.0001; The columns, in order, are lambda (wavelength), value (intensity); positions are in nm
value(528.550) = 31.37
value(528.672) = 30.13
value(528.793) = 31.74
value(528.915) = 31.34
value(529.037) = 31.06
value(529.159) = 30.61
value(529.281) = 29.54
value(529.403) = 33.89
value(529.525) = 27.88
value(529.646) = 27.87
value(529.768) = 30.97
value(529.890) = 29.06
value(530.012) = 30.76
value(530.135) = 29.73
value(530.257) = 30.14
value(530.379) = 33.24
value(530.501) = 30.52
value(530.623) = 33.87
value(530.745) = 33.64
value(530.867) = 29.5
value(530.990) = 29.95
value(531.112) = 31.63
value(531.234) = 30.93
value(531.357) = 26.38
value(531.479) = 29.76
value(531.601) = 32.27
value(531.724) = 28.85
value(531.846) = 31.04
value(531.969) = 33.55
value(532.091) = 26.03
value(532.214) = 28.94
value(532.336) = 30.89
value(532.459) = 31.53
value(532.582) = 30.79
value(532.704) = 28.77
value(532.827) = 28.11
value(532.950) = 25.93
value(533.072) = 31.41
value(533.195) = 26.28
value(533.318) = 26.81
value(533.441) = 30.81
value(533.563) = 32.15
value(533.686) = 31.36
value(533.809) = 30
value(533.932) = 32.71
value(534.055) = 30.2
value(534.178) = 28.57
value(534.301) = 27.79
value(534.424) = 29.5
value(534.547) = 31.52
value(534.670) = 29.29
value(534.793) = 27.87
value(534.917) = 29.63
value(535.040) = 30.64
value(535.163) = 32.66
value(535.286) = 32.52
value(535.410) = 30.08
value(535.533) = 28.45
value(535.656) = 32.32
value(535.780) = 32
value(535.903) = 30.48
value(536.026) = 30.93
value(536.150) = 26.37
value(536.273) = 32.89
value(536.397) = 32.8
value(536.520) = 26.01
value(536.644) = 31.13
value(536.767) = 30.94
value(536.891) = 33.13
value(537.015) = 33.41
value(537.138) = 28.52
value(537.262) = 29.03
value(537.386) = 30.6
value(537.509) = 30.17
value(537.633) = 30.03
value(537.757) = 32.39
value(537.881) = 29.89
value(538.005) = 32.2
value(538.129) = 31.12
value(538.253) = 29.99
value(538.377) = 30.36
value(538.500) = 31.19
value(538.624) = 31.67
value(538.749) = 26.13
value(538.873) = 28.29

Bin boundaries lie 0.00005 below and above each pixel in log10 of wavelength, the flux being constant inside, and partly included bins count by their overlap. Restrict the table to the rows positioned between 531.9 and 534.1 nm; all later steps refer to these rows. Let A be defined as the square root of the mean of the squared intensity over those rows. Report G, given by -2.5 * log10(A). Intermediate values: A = 29.9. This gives -3.69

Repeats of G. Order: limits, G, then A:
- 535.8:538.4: -3.72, 30.7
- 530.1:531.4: -3.73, 30.9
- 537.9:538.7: -3.73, 31.1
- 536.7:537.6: -3.72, 30.9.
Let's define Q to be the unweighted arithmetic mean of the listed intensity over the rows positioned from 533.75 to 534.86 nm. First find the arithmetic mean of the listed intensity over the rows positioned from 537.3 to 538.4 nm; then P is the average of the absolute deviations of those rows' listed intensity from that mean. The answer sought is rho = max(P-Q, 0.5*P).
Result 0.38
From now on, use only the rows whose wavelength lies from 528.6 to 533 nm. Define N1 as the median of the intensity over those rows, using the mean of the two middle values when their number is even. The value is 30.6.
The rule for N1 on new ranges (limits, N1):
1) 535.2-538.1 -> 30.9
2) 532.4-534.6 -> 30.1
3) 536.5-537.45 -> 30.8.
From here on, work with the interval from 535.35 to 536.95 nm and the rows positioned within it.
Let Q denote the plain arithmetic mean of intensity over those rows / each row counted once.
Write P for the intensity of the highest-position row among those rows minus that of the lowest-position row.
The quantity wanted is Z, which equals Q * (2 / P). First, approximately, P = 3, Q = 30.6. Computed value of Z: 20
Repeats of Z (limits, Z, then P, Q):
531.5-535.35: 240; 0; 29.9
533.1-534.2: 26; 2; 29.9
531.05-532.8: -21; -3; 30.1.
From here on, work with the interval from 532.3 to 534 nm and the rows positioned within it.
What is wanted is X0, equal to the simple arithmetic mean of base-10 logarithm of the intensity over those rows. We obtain 1.473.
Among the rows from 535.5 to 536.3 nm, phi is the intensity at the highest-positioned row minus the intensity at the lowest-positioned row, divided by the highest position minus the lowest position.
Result 6.0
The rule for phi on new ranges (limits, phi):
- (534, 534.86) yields -3.2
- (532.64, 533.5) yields 2.8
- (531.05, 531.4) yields -21.4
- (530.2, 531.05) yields -0.3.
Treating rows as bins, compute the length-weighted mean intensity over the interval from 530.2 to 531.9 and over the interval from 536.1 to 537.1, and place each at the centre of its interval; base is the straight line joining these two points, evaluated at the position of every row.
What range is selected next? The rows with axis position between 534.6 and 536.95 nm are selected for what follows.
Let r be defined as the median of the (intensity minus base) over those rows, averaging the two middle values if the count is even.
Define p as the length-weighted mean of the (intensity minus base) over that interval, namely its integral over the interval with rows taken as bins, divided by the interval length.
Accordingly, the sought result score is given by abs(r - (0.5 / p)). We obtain 1.7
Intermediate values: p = -0.31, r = 0.08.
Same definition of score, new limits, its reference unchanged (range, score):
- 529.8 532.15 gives 1.5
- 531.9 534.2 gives 0.2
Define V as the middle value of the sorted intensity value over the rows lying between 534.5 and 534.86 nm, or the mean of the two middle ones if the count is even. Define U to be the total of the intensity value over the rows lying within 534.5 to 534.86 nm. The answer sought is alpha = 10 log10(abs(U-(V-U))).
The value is 21.7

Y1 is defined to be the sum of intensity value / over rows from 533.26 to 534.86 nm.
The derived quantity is 389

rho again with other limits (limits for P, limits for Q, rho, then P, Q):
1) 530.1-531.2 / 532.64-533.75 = 0.77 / 1.54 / 29.1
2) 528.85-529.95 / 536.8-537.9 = 0.74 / 1.47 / 30.8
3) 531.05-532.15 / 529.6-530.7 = 1.02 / 2.04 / 30.7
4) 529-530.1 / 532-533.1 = 0.71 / 1.42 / 29.2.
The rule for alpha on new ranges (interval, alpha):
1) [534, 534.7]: 25.1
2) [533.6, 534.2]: 24.4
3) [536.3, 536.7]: 21.7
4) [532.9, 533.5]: 24.1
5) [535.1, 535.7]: 24.5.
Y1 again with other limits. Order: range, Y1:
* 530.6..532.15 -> 397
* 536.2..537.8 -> 401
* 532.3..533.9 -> 385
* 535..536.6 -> 398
